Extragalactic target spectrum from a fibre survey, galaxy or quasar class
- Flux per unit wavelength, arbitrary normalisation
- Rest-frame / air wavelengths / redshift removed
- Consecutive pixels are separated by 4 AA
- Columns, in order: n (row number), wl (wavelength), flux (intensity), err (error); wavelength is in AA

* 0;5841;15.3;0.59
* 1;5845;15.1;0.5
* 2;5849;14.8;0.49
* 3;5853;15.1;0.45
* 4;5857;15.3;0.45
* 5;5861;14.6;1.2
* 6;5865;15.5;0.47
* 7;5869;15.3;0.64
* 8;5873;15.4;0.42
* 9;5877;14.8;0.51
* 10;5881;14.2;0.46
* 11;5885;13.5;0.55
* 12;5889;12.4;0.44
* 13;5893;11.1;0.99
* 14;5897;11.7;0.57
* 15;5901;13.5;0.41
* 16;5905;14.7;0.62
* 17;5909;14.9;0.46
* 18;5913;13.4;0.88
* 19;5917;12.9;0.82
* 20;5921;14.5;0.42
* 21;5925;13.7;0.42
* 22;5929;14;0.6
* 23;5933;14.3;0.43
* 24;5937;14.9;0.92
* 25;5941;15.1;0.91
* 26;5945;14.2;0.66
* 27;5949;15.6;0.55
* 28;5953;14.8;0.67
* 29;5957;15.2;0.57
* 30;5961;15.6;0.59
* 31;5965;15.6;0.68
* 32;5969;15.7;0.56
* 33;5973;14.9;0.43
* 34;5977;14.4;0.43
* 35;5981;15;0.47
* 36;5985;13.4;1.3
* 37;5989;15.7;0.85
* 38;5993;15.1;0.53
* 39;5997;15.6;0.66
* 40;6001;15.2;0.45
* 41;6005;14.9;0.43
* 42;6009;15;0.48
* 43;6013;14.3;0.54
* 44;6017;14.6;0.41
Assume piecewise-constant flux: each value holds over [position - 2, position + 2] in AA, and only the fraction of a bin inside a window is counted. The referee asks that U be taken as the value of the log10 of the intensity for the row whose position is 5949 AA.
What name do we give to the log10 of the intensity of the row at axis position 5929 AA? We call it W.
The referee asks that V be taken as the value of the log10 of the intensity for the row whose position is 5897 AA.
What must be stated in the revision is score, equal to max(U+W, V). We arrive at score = 2.339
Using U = 1.193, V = 1.07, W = 1.15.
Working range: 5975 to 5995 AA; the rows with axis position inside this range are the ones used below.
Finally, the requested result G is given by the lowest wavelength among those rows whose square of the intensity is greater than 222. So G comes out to 5981 AA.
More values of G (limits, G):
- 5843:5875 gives 5845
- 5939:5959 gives 5941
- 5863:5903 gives 5865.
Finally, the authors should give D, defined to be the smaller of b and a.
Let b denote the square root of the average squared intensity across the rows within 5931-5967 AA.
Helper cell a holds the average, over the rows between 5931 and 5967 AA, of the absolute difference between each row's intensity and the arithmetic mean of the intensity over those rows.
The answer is 0.43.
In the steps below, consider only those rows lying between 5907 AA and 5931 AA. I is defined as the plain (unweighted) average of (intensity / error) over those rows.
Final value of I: 26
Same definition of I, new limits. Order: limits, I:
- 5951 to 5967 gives 25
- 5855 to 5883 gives 29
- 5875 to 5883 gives 30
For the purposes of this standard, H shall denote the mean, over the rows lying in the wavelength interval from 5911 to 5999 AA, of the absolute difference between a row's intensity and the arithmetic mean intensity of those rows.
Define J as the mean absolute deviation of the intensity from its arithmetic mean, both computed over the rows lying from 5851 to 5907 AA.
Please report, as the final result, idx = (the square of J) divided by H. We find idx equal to 1.99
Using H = 0.69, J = 1.2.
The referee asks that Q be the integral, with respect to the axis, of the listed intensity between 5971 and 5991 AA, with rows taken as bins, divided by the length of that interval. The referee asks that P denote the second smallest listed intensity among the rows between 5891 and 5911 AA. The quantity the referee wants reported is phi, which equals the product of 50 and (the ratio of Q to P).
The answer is 62.7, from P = 11.7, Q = 14.68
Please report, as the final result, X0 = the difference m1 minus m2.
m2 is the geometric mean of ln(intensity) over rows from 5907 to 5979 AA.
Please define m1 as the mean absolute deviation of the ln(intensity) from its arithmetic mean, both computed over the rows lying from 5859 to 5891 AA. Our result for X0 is -2.62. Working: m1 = 0.058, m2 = 2.68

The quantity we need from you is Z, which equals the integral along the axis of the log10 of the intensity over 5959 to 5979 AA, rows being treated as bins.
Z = 23.7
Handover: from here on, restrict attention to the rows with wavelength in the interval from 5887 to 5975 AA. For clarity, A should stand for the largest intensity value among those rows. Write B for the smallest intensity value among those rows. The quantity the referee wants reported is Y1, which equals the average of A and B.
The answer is 13.4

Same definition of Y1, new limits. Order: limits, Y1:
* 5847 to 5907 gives 13.3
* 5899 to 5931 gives 13.9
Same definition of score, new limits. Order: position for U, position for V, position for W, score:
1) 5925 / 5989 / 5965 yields 2.330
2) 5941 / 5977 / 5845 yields 2.358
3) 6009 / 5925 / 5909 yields 2.349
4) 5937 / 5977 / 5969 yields 2.369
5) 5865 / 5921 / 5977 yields 2.349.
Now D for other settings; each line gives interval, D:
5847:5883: 0.36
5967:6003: 0.51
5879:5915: 1.02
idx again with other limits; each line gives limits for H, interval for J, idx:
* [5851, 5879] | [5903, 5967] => 1.54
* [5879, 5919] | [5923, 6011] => 0.26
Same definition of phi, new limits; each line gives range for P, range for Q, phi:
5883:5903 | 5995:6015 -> 64.1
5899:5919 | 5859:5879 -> 56.4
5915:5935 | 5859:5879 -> 55.2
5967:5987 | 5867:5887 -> 50.8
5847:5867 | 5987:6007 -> 51.7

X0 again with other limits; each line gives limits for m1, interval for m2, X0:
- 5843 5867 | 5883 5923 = -2.56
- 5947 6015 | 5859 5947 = -2.61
